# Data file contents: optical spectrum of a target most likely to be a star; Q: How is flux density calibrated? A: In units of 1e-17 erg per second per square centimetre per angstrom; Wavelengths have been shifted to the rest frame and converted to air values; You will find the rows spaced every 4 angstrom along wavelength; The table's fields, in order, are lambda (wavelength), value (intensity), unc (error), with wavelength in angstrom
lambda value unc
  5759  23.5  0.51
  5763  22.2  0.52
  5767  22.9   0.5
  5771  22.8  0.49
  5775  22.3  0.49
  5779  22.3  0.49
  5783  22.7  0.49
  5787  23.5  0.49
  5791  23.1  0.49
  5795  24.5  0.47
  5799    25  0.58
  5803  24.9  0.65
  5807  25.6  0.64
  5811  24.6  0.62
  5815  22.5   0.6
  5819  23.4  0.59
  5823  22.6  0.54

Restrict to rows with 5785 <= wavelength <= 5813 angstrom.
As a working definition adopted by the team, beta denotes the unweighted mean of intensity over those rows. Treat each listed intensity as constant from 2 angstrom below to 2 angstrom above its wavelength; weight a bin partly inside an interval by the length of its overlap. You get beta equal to 24.5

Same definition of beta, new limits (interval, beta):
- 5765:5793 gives 22.8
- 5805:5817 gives 24.2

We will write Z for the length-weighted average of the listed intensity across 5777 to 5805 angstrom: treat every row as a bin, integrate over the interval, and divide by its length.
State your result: 23.7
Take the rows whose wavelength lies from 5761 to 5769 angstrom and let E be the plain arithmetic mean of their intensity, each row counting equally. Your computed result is 22.55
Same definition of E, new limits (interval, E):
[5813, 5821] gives 22.95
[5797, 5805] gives 24.95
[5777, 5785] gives 22.50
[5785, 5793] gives 23.30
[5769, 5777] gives 22.55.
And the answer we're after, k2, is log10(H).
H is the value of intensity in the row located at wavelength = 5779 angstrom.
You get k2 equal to 1.35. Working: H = 22.3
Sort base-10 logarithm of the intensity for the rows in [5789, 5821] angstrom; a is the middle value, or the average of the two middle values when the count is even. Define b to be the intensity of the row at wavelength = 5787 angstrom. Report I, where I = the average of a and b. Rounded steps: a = 1.39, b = 23.5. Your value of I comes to 12.4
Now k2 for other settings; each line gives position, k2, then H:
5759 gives 1.37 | 23.5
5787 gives 1.37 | 23.5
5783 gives 1.36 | 22.7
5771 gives 1.36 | 22.8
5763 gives 1.35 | 22.2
